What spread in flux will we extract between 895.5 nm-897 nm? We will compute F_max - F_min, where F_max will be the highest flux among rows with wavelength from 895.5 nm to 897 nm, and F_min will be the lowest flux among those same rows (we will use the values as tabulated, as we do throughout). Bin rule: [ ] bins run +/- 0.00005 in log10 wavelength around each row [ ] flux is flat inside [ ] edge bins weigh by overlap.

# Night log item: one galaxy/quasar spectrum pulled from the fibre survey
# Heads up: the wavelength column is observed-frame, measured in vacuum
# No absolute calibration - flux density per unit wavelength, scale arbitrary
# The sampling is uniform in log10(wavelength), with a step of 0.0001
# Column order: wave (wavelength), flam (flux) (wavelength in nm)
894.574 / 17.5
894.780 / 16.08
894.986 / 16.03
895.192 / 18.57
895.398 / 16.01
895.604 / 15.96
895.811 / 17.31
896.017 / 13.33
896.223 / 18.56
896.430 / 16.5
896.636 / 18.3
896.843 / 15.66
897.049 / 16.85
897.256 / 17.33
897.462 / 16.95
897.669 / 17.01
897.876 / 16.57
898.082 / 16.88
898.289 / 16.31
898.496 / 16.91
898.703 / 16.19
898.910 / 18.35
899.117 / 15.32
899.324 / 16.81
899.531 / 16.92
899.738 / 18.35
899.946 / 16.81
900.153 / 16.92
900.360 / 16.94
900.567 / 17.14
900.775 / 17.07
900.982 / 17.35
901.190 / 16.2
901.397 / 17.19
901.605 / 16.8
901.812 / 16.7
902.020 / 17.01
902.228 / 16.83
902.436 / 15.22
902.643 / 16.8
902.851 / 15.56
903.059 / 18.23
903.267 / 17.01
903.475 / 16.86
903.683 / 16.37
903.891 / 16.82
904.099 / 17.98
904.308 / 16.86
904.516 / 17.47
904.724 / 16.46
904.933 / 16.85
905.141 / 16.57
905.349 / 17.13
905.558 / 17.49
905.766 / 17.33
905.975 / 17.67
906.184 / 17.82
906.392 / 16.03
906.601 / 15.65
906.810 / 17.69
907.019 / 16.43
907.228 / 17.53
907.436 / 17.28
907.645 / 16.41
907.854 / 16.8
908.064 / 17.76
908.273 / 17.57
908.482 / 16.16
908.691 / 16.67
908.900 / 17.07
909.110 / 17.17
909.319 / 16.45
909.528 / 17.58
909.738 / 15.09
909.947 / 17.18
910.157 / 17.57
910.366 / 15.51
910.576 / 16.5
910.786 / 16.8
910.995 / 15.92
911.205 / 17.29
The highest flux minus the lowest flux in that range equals 5.2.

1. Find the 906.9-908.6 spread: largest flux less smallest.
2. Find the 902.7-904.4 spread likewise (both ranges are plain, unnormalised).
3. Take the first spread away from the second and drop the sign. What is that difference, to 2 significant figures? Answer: 1.1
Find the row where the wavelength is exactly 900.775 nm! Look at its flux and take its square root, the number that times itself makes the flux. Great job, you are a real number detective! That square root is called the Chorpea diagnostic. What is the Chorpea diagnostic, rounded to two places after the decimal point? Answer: 4.13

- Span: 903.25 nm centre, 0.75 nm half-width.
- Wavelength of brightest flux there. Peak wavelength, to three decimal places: 903.059 nm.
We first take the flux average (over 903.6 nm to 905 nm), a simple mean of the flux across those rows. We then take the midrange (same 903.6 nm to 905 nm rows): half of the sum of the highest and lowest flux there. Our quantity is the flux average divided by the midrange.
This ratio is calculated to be 0.99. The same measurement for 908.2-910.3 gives 1.03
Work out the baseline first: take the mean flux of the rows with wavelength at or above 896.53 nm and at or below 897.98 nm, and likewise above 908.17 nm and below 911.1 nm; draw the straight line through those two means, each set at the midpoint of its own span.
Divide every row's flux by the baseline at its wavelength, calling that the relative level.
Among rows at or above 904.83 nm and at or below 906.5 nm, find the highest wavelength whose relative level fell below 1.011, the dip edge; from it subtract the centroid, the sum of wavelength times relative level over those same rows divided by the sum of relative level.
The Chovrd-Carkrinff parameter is 0.73 nm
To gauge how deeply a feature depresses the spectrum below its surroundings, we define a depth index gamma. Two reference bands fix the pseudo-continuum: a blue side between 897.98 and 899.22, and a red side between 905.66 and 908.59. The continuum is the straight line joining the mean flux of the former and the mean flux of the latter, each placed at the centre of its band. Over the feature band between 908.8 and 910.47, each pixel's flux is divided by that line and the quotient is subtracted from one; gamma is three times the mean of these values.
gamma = 0.072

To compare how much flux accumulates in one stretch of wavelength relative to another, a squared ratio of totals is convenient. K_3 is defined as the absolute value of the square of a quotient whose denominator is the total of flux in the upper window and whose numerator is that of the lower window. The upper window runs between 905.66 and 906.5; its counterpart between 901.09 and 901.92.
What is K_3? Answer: 0.94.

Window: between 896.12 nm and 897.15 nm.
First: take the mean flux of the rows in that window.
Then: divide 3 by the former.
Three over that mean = 0.1747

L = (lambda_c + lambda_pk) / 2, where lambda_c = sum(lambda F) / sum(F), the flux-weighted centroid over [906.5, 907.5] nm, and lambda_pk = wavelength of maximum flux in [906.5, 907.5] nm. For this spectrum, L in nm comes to 906.92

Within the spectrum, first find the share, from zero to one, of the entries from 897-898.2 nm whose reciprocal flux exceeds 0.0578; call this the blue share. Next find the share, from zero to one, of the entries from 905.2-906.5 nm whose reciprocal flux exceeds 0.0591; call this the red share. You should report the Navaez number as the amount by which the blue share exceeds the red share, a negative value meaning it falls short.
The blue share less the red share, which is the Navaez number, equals 0.67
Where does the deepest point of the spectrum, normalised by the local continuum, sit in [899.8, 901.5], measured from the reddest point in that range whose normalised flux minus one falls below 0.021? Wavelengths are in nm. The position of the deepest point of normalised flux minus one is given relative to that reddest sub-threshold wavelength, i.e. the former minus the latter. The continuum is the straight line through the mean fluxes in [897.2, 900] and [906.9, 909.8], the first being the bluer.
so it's -0.21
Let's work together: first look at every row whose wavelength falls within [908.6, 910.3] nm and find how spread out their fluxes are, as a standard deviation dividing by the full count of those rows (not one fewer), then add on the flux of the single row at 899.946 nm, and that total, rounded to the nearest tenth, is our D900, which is 17.6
